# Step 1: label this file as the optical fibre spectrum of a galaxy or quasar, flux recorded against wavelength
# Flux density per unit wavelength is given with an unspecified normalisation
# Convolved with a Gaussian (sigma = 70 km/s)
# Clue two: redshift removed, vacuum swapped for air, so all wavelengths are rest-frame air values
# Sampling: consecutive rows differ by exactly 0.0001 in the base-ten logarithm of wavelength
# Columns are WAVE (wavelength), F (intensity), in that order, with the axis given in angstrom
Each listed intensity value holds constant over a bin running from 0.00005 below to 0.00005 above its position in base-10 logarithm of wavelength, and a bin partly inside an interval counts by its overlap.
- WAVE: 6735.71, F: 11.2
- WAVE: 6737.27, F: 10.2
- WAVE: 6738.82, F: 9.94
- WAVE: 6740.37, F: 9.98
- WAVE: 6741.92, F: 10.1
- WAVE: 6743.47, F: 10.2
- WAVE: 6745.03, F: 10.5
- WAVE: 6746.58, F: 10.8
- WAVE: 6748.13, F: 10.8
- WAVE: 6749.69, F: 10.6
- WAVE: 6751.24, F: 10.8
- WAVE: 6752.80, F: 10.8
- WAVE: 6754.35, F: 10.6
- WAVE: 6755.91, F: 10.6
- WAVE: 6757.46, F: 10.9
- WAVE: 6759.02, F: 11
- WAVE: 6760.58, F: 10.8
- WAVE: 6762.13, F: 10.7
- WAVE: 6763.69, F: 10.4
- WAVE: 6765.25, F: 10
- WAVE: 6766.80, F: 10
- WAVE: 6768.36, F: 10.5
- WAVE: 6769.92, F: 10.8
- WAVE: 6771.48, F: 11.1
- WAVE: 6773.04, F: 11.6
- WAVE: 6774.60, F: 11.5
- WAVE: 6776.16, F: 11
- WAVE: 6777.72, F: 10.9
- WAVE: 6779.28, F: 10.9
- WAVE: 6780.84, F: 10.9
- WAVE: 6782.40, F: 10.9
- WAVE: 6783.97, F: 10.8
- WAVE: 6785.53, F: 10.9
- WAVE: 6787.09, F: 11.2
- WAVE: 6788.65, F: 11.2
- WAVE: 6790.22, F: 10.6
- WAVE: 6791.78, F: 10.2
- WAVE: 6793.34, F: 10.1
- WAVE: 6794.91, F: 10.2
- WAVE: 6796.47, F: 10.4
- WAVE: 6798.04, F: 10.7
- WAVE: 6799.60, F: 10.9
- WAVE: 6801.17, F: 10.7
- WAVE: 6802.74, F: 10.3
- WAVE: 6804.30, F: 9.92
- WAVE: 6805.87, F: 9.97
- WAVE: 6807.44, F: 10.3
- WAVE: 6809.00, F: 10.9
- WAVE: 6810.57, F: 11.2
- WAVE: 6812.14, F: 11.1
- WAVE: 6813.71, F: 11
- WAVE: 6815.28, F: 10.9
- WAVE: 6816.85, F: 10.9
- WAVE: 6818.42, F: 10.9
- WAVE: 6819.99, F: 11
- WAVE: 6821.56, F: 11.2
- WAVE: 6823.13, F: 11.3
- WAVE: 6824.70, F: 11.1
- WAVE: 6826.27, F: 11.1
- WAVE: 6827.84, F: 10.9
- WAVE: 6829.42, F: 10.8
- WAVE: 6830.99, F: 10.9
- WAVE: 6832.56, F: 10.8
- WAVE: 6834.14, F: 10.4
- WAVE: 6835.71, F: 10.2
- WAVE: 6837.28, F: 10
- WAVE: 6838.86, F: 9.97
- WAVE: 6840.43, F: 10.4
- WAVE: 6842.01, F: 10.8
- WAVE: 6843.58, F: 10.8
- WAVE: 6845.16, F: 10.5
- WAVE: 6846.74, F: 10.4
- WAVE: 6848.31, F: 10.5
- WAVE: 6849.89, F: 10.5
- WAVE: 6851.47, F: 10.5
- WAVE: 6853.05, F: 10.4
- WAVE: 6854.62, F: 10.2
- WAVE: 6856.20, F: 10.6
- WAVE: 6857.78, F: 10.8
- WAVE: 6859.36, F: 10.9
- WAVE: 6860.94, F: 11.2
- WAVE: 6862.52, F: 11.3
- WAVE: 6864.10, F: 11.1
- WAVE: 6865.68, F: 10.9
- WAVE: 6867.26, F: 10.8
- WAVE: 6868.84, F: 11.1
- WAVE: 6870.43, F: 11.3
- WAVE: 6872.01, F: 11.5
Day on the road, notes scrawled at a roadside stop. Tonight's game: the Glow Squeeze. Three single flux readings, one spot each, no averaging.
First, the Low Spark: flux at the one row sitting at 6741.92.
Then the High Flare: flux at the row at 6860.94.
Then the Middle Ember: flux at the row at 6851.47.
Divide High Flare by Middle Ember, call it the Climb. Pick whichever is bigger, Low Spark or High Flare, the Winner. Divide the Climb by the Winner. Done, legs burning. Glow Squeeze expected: 0.095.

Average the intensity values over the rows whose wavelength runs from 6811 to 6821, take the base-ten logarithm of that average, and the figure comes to 1.04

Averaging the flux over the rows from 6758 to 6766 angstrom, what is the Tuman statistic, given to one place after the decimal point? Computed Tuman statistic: 10.6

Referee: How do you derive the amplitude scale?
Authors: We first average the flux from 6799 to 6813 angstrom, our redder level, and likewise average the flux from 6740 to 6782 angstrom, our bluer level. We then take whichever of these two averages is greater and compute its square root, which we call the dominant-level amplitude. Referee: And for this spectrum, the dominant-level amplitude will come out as 3.27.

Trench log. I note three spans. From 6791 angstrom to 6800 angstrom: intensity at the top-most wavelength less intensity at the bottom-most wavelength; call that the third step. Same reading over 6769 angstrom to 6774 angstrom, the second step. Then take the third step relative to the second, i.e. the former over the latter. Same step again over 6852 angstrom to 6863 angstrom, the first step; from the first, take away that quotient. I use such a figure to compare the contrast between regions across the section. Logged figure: 0.0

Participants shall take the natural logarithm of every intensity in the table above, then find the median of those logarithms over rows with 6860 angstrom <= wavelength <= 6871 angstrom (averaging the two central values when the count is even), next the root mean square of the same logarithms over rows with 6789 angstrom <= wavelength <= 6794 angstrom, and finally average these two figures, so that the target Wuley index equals 2.369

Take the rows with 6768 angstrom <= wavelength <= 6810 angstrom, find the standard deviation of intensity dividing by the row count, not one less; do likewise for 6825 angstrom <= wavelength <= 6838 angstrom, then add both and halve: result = 0.40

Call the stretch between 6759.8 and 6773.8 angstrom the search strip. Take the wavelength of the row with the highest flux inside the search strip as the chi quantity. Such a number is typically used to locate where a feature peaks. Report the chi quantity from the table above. 6773.04 angstrom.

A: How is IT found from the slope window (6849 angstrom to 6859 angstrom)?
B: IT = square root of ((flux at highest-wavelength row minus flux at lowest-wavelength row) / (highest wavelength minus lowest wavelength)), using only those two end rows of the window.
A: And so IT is 0.19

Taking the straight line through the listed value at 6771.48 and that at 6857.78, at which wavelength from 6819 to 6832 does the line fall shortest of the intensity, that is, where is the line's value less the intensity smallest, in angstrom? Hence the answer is 6823.13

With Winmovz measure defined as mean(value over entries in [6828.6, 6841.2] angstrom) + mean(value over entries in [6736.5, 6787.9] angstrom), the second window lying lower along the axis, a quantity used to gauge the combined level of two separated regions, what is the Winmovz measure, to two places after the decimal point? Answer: 21.12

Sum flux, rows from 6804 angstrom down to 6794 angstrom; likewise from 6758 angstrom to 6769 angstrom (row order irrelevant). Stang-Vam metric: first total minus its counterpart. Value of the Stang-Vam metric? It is -10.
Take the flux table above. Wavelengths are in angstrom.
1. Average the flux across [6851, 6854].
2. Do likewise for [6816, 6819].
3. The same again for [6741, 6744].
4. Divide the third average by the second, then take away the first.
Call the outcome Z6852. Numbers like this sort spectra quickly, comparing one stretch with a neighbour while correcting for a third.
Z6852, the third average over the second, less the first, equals -9.5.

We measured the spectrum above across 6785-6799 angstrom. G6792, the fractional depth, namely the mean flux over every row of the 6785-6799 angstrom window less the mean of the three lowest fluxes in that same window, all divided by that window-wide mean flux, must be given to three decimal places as 0.042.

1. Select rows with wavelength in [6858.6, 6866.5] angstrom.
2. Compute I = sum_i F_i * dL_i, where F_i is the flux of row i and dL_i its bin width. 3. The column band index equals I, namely 87.5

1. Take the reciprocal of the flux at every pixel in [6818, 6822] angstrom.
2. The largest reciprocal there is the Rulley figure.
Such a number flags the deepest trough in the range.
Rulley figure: 0.092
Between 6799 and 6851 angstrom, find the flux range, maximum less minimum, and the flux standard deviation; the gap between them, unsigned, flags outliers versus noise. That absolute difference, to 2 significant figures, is 0.99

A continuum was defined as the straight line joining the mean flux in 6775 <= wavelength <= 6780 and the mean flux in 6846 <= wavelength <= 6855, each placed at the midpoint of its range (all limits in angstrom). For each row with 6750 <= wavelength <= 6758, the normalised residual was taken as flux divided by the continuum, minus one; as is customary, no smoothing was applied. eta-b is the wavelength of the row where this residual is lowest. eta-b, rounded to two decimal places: 6754.35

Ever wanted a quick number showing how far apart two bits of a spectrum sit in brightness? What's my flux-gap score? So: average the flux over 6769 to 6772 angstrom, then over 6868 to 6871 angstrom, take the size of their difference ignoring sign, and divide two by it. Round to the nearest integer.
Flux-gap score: 8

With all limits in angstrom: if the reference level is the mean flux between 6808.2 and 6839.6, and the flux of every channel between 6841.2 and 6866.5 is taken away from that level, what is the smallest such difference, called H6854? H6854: -0.47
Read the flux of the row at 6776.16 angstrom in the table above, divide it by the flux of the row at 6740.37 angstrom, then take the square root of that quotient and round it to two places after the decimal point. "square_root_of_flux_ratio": 1.05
